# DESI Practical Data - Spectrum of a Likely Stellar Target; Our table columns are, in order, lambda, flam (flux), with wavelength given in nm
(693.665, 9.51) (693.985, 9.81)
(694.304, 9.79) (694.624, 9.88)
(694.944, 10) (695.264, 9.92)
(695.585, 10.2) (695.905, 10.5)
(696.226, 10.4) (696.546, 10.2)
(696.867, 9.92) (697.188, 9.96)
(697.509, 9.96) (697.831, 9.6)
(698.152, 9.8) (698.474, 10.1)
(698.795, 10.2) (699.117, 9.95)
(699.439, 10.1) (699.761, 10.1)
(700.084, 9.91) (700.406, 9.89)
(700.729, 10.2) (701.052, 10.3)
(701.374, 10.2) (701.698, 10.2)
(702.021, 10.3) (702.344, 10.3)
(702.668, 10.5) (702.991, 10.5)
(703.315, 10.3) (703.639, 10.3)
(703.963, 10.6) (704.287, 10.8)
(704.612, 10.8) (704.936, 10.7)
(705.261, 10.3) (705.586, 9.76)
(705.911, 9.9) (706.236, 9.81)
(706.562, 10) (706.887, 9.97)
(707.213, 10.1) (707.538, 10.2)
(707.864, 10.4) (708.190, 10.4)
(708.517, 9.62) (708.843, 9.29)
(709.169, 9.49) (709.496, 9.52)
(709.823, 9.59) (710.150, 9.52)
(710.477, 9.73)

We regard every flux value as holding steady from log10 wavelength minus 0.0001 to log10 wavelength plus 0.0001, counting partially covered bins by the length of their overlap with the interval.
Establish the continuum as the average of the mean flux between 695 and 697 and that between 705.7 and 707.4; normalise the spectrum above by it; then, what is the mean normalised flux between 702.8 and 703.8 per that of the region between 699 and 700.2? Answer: 1.04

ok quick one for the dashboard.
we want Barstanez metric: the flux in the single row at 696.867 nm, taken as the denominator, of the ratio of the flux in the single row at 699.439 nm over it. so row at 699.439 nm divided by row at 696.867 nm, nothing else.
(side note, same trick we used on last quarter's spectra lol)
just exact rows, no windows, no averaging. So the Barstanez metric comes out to 1.02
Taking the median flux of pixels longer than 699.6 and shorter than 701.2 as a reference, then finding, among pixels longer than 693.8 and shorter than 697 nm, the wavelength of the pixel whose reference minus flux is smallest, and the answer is 695.905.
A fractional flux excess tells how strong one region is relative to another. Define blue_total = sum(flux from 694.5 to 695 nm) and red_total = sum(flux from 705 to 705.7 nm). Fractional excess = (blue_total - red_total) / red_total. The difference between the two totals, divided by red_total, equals -0.01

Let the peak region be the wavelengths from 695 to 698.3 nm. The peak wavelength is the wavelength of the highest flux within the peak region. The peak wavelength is 695.905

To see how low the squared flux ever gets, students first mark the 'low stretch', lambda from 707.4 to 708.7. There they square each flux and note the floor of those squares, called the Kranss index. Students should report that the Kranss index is 93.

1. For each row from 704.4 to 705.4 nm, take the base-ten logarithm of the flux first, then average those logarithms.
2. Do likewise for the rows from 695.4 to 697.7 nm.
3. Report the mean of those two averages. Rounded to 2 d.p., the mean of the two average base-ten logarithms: 1.02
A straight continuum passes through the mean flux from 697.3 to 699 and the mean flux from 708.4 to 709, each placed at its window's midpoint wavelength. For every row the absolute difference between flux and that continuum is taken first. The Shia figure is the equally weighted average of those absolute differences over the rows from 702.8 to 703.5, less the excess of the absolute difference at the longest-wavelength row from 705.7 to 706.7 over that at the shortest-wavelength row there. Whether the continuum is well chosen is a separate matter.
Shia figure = 0.57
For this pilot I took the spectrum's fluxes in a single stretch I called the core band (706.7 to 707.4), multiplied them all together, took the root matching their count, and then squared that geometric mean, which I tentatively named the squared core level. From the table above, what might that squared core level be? 101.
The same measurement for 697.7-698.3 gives 94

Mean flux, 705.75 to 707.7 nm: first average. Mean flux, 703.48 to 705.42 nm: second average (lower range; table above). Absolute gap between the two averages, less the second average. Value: -10.00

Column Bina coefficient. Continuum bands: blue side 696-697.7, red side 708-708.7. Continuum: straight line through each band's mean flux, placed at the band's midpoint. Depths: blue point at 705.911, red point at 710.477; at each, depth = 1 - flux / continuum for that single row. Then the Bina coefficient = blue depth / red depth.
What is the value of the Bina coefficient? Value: 0.5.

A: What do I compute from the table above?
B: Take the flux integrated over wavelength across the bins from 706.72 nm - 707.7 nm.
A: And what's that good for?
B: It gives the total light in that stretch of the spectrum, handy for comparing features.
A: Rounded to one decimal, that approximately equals 9.9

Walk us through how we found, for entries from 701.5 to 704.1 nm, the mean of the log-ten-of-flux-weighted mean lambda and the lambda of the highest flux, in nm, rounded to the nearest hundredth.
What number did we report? 703.40 nm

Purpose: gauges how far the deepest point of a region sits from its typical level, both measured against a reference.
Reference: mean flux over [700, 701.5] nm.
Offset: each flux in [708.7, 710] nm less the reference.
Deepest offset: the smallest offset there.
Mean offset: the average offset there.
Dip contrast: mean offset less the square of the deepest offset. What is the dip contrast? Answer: -1.3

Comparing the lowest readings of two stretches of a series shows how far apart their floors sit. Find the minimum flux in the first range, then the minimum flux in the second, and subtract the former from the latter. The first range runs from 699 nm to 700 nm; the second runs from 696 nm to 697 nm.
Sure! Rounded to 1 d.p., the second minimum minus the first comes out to 0.0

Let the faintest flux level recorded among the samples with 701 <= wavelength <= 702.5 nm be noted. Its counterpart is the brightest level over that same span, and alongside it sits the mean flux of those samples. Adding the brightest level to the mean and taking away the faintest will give 10.36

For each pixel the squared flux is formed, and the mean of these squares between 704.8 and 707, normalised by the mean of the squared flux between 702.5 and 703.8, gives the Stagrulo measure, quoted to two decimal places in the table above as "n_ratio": 0.94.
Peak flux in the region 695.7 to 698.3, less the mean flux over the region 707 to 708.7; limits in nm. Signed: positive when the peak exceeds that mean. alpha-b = 0.4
